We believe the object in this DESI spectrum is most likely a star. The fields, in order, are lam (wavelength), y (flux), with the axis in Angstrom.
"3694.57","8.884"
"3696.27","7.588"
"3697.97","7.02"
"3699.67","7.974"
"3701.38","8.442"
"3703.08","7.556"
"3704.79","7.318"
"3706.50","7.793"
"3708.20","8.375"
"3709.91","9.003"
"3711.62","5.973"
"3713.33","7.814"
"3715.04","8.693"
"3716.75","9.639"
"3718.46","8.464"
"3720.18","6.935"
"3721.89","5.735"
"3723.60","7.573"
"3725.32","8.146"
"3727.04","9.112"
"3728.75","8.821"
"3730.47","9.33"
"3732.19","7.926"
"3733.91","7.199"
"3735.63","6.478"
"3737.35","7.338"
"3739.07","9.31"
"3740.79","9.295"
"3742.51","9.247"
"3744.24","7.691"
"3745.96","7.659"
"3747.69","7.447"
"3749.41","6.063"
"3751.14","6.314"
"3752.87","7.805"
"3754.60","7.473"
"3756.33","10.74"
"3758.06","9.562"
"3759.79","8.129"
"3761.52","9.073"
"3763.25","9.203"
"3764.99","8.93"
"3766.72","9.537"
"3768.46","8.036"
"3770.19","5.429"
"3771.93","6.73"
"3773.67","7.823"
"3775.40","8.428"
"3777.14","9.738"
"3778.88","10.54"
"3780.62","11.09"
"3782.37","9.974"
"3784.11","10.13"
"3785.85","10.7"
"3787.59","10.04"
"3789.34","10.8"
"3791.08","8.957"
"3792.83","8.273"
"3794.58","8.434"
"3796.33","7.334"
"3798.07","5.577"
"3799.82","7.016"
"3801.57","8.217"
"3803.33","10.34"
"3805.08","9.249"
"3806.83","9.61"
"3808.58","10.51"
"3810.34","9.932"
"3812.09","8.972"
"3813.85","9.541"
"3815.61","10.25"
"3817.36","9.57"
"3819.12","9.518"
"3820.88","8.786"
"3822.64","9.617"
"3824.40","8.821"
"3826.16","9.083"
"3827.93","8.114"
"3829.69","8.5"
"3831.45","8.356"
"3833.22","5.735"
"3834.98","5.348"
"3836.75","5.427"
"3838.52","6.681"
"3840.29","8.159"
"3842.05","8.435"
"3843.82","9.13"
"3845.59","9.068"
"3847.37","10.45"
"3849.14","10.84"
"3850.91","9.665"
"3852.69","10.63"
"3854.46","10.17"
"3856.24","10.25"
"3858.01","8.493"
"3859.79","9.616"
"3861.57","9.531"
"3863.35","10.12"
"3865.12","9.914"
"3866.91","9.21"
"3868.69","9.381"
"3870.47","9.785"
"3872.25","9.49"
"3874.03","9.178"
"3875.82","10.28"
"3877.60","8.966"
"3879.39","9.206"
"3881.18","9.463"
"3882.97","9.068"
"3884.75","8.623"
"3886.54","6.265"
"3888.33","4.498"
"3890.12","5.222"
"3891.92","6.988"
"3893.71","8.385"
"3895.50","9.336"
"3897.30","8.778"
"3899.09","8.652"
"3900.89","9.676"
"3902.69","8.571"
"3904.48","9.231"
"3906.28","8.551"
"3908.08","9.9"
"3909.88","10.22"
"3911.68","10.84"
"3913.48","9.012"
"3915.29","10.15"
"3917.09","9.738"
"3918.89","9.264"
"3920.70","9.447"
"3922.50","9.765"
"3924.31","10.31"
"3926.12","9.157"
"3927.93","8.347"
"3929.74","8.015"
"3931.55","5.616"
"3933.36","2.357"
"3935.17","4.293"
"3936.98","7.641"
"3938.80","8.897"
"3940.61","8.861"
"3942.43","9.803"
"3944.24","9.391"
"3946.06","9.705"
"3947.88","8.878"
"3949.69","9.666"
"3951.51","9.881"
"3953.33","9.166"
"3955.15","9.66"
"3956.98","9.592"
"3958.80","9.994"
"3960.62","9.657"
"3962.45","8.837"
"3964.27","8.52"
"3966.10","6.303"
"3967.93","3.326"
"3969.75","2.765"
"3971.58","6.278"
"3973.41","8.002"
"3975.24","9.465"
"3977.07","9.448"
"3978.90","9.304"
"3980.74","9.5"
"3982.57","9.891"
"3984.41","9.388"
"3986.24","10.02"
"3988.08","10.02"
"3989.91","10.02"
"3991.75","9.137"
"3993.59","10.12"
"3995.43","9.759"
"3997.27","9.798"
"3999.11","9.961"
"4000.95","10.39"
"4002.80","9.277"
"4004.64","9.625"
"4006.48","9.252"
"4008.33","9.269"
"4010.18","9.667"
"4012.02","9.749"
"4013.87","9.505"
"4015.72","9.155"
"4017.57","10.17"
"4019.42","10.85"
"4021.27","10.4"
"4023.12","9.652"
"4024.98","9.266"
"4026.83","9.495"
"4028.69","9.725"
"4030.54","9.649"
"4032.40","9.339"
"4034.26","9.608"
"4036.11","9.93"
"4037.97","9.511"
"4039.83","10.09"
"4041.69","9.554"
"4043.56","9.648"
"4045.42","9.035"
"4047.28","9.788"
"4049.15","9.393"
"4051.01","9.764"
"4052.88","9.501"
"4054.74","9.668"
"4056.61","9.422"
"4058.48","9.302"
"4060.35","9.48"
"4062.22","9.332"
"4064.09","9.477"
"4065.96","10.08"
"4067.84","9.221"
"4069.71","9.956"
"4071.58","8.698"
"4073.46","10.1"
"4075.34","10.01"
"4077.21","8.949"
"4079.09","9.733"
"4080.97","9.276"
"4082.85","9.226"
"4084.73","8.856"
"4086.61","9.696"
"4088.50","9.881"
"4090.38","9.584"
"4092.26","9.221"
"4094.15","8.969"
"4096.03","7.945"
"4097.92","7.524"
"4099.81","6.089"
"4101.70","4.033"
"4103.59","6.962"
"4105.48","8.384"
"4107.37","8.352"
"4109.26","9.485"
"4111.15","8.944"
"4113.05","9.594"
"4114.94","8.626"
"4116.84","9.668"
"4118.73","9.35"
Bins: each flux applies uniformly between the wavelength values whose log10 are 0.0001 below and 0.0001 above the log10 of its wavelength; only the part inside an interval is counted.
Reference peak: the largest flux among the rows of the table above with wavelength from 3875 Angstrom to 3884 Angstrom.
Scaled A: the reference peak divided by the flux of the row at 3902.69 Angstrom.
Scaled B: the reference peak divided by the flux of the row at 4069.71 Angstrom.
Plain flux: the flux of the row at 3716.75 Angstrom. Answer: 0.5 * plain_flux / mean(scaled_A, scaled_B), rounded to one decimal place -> 4.3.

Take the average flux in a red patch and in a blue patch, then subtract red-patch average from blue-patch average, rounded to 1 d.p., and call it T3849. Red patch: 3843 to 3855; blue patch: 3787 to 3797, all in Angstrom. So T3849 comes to -1.0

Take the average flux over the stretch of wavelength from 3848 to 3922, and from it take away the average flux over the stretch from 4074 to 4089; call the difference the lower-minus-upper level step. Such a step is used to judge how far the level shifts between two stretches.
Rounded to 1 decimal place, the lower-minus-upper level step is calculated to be -0.3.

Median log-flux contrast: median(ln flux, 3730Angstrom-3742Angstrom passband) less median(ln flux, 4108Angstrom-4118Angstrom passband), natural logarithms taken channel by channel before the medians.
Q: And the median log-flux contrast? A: -0.18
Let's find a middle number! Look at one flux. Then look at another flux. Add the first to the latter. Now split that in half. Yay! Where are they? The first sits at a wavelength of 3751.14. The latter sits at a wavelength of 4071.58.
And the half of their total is 7.5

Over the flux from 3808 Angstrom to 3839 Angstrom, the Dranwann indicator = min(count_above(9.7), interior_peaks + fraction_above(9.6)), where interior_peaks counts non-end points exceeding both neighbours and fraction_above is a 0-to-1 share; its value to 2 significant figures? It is 3.0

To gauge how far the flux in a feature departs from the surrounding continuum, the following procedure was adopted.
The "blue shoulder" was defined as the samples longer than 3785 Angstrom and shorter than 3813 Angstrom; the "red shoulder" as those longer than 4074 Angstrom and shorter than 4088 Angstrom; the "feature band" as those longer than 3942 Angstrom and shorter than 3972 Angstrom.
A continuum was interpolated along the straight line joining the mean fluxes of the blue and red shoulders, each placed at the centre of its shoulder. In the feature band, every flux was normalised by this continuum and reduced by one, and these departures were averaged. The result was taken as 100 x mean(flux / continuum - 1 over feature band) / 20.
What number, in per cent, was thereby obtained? -0.49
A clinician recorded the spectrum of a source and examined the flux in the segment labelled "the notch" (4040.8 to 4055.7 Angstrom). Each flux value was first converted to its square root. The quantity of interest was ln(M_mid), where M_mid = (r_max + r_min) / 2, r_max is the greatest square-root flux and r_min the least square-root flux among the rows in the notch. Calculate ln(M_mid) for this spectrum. 1.12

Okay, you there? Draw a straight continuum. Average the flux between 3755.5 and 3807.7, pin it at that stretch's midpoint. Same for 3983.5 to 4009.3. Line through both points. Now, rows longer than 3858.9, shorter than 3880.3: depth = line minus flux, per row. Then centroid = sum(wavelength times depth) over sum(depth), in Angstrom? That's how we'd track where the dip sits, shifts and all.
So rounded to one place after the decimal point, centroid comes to 3866.5 Angstrom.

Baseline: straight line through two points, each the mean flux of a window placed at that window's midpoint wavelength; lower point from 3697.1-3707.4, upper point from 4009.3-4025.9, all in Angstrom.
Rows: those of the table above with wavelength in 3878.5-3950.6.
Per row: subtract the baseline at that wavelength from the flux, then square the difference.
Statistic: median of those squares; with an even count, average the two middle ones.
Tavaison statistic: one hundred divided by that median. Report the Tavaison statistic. 341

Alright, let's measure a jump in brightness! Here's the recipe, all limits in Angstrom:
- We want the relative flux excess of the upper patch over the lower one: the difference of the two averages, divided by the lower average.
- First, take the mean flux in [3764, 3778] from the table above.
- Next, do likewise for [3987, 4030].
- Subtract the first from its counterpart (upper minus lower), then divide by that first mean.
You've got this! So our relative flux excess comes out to 0.21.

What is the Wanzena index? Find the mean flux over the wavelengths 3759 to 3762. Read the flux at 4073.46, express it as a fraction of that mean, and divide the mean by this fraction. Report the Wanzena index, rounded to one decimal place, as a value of 7.3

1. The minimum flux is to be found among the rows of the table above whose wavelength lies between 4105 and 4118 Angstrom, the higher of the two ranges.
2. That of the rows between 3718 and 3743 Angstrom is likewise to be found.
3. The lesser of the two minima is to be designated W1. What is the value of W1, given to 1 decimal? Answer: 5.7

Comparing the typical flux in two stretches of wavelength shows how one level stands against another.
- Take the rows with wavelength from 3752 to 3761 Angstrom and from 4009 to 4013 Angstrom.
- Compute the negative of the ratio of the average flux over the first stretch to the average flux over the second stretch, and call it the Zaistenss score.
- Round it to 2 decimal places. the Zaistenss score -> -0.90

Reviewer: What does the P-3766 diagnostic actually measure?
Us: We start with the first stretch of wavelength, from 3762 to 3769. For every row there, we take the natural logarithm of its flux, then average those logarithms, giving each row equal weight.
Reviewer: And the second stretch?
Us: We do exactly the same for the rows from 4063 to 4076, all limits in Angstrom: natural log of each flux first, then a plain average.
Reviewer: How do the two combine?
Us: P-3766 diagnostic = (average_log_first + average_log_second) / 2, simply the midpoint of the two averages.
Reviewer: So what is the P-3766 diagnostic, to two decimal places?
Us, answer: 2.23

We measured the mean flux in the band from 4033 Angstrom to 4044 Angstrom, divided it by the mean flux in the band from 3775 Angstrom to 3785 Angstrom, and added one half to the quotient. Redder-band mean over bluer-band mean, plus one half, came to 1.47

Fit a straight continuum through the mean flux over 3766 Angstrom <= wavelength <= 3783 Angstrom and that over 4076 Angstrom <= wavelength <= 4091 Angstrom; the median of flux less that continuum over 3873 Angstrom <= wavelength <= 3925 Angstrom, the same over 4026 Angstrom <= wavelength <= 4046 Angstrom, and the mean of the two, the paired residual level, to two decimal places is 0.27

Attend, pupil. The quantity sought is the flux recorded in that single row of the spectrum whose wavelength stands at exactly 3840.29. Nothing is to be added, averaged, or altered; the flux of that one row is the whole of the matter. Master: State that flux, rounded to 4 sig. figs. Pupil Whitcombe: 8.159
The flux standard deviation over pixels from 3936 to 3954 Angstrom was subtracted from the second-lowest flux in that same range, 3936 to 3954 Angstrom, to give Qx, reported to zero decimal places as 8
